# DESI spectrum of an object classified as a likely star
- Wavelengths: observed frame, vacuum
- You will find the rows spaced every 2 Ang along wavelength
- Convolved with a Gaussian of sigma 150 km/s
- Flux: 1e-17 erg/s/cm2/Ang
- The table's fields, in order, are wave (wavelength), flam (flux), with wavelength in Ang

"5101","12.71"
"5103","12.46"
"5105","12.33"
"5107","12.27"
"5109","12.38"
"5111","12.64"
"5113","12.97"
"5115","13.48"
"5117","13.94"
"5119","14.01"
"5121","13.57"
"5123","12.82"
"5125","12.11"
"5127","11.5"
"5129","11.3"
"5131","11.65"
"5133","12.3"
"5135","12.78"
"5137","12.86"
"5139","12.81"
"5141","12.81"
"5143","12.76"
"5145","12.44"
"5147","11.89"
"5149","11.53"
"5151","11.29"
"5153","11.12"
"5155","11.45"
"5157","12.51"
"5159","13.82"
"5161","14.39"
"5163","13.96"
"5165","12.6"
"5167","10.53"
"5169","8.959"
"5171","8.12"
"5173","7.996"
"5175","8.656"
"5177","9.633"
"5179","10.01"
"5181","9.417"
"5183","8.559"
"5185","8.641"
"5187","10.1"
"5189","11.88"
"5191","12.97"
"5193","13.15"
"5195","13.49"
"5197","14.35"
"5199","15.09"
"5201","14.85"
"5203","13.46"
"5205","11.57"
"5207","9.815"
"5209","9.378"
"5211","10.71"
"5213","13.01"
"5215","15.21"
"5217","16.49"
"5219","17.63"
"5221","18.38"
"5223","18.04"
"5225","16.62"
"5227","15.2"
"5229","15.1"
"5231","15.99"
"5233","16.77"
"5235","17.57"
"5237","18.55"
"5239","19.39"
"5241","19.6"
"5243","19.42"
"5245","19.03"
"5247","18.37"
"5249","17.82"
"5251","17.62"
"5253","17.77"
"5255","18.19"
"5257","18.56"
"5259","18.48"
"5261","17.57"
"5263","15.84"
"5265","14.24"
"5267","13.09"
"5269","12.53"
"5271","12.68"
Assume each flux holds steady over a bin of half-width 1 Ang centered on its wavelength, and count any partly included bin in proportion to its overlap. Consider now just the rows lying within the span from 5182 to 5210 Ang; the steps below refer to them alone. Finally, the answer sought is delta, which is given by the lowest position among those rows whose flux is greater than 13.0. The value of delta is 5193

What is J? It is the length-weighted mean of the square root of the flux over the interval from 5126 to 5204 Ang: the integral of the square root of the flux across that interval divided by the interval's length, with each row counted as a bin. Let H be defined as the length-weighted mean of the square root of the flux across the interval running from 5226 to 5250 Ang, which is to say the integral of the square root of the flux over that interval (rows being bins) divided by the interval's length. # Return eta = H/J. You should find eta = 1.23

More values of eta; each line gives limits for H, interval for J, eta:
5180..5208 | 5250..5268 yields 0.84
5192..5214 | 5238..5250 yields 0.81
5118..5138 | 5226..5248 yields 0.84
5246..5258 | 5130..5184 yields 1.26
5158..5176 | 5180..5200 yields 0.97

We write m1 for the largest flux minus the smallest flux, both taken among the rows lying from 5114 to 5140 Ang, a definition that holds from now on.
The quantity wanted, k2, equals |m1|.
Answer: 2.7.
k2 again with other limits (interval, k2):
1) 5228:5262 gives 4.5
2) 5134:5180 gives 6.4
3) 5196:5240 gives 10.0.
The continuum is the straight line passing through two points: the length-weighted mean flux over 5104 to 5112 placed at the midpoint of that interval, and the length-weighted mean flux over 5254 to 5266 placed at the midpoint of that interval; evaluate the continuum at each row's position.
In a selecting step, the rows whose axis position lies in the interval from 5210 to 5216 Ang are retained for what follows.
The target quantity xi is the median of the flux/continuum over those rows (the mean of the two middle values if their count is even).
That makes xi 0.83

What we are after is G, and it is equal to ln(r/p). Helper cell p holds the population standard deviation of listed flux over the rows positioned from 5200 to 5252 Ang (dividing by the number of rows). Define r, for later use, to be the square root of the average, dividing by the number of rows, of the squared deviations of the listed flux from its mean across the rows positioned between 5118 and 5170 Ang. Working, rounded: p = 3.0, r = 1.2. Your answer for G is -0.9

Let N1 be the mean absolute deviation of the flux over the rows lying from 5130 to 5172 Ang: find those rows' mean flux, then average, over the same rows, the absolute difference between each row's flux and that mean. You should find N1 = 1.12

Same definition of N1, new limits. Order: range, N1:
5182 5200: 1.98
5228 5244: 1.44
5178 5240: 2.75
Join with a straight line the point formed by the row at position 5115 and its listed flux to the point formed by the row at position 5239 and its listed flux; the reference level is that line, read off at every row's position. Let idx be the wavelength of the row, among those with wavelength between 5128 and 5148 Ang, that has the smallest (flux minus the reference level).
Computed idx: 5147 Ang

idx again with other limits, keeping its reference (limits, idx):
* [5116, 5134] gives 5129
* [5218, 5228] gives 5227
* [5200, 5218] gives 5209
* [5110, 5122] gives 5111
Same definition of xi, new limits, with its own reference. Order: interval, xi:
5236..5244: 1.17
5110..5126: 1.05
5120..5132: 0.91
